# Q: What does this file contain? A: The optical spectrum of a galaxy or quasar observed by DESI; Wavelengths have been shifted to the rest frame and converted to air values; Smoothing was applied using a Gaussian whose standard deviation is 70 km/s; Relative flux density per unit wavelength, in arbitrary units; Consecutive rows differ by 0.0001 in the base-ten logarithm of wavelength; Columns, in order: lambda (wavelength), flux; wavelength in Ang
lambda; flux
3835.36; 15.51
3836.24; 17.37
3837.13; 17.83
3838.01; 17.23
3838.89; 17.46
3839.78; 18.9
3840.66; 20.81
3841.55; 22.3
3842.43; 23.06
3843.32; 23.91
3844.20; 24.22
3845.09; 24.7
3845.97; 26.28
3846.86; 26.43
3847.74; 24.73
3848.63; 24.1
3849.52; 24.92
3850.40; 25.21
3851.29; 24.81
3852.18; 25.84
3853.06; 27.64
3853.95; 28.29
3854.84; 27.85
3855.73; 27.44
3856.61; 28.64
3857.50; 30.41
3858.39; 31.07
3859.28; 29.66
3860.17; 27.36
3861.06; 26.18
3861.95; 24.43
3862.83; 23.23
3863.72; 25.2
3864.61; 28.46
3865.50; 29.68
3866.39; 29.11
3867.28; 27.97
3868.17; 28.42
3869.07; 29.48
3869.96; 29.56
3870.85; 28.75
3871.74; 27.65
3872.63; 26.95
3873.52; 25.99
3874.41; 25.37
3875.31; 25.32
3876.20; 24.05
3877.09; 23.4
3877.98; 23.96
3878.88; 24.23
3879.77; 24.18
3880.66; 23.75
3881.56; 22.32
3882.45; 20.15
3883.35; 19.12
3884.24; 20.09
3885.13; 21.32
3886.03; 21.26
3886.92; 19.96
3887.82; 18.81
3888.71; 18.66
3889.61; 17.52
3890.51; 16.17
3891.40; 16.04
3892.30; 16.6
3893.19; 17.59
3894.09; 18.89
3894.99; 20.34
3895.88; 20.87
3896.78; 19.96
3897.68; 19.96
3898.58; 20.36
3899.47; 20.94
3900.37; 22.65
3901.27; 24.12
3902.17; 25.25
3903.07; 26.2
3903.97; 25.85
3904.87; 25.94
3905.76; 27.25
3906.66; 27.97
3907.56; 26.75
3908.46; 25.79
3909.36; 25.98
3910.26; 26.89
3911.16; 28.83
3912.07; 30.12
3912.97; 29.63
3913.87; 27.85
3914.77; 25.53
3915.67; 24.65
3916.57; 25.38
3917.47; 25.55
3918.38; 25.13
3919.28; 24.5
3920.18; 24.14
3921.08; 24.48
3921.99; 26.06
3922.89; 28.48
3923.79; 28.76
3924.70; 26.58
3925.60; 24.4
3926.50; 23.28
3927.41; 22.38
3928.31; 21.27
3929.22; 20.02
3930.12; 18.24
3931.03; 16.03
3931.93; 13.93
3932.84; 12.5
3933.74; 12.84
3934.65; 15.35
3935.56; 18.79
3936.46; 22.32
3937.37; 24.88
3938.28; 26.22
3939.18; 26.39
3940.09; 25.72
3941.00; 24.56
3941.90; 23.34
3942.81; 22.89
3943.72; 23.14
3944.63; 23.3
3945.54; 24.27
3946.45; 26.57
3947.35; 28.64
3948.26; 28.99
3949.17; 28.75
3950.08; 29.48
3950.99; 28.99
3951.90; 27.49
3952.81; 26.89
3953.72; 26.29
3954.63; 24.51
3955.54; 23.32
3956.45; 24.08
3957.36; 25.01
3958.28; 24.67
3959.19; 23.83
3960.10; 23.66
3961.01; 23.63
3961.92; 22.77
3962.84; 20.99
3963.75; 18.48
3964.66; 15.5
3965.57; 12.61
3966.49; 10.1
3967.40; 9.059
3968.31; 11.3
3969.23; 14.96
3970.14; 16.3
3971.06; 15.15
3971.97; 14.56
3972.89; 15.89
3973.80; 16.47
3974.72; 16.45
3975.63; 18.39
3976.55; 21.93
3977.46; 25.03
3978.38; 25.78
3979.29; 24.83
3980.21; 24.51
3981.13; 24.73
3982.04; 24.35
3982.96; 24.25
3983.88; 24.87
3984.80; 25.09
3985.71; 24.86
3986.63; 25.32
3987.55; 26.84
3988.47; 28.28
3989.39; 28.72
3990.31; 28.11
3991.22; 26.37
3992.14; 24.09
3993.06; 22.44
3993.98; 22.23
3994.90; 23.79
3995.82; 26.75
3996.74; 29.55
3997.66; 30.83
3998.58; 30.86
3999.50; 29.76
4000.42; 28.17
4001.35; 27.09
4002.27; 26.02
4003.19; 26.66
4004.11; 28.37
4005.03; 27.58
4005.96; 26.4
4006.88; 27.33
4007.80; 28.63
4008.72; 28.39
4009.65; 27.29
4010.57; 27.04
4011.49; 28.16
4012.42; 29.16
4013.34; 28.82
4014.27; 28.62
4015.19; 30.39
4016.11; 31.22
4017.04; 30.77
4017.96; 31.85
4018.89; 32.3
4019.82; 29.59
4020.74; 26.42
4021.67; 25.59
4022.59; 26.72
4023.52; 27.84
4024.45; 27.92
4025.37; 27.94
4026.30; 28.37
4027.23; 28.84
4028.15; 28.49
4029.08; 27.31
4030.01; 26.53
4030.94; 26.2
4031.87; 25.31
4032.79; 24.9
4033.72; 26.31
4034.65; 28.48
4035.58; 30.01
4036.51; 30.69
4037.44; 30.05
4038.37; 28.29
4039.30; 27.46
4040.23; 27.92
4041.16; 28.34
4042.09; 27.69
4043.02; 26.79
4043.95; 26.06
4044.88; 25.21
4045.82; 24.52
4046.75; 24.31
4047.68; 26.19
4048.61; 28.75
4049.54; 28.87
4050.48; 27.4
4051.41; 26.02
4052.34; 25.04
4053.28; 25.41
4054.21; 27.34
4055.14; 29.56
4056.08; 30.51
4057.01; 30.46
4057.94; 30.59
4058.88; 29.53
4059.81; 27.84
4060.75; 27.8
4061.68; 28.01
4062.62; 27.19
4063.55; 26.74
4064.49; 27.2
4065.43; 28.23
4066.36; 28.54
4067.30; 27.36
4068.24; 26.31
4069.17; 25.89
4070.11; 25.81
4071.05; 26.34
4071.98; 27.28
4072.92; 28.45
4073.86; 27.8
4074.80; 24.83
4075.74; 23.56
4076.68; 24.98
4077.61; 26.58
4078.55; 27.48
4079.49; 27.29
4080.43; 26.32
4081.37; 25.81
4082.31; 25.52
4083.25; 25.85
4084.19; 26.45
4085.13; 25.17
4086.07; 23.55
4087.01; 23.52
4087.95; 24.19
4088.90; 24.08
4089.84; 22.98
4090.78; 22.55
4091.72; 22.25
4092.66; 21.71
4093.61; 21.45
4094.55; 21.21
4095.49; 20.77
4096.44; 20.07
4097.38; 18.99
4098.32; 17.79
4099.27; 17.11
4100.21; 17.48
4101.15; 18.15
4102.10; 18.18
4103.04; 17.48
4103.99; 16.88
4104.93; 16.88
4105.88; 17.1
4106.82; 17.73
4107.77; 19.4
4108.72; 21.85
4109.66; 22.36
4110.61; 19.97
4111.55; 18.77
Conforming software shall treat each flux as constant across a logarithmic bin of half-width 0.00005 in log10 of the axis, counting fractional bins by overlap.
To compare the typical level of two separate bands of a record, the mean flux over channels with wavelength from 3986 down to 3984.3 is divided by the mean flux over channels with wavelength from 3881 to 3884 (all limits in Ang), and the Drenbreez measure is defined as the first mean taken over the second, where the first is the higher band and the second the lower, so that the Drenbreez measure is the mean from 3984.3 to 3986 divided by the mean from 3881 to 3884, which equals 1.22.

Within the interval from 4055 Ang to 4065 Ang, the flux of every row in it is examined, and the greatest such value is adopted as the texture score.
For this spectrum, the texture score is 30.59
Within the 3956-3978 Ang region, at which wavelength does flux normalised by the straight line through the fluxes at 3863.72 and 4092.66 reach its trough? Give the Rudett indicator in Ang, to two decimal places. 3967.40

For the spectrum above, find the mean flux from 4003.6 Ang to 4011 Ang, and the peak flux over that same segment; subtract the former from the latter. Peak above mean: 1.0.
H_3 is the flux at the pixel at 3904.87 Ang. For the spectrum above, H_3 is 25.94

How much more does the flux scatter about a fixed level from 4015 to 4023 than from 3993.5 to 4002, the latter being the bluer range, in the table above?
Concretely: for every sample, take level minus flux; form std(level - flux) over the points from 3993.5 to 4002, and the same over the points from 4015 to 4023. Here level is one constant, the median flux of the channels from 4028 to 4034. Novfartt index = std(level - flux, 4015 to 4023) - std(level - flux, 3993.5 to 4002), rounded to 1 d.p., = -0.5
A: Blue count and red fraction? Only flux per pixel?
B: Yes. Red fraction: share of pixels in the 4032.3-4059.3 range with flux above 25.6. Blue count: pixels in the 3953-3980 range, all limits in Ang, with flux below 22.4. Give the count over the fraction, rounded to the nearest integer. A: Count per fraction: 20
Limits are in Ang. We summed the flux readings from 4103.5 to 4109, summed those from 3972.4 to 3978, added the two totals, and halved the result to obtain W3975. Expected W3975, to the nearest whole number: 112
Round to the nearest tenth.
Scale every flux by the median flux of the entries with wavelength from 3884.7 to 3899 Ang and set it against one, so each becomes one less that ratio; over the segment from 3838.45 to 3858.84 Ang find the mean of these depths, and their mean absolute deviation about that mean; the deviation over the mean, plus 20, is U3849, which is 19.6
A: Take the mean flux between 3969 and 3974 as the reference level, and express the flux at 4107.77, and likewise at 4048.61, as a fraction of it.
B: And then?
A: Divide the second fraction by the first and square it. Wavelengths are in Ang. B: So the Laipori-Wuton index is 2.2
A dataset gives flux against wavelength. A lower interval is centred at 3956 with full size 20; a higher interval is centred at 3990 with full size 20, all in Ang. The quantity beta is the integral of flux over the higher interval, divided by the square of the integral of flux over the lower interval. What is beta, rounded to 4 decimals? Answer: 0.0022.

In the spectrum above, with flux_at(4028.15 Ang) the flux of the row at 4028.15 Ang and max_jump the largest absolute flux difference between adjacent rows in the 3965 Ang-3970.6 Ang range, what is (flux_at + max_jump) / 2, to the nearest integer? 16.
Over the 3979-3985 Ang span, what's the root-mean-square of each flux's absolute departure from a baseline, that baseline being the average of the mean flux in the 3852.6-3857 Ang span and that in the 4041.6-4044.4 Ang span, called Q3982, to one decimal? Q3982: 2.8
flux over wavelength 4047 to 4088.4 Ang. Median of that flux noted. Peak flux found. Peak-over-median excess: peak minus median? 3.6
